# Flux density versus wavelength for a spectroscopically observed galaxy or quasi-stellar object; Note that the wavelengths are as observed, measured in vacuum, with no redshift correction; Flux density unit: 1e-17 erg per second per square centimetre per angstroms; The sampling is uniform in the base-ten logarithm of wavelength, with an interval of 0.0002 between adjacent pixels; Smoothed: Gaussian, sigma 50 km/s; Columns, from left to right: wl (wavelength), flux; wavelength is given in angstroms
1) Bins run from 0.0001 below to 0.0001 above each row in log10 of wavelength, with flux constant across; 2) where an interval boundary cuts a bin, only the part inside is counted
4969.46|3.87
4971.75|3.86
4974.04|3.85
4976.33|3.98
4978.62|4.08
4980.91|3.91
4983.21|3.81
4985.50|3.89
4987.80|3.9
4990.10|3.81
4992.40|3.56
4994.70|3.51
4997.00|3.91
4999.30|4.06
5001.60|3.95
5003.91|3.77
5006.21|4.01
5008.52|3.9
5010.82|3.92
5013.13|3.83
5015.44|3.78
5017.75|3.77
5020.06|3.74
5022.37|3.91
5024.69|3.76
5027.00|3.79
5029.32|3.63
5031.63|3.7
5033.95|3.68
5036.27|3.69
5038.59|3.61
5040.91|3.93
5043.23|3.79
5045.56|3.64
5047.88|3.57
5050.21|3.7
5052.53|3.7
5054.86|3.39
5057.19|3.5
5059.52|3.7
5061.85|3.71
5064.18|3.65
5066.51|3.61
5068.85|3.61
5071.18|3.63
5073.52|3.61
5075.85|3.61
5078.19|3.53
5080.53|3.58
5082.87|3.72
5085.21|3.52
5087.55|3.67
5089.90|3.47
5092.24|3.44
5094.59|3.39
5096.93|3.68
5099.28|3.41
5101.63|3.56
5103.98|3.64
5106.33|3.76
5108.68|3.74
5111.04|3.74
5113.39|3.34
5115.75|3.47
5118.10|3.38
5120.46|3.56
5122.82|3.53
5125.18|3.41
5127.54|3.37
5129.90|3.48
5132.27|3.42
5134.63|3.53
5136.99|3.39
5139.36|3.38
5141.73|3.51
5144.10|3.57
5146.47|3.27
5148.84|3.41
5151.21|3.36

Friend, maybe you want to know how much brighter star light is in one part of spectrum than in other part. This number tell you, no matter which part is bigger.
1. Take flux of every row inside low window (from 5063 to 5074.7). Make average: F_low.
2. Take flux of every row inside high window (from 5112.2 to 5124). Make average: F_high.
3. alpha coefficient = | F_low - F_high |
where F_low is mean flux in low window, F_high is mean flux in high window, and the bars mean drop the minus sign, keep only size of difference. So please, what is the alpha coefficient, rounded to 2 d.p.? 0.17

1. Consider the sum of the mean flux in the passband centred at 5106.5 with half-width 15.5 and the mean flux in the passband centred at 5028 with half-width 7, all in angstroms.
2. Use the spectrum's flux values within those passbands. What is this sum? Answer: 7.29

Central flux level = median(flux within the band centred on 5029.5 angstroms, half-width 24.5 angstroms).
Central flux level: 3.76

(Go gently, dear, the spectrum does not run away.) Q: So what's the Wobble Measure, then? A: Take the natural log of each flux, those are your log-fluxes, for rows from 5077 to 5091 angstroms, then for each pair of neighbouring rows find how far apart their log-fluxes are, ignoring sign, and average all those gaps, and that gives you 0.041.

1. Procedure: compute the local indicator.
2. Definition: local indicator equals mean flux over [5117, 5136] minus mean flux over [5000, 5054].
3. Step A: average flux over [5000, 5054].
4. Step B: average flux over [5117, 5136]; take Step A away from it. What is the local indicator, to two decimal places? -0.31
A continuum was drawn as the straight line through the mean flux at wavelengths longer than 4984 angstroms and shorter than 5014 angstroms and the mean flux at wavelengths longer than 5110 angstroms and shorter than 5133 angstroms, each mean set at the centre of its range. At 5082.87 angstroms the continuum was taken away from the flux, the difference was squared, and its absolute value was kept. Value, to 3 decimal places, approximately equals 0.017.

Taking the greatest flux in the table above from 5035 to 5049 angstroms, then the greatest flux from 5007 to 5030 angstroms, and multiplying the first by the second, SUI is 15.41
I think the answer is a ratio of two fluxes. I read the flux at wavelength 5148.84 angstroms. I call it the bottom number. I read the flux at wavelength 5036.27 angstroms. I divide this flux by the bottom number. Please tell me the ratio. 1.08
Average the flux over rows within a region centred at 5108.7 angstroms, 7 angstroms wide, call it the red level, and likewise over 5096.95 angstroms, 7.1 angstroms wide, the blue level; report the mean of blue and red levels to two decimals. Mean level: 3.62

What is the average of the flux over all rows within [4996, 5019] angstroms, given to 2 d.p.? 3.89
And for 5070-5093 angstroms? 3.58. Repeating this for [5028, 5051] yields 3.69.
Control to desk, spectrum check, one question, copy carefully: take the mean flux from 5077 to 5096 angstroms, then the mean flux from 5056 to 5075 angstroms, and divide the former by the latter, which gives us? 0.976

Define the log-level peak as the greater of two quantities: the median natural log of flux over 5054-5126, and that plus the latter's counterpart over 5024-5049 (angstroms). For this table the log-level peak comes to 2.58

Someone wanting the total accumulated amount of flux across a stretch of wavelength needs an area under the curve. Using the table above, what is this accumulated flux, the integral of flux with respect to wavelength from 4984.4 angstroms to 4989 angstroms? 17.89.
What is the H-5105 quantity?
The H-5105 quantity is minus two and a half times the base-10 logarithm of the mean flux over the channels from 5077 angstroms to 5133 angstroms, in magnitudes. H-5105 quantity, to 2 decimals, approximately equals -1.37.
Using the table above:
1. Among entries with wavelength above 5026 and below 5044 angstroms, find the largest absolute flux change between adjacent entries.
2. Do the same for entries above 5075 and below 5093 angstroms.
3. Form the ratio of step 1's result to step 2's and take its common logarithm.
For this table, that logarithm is 0.20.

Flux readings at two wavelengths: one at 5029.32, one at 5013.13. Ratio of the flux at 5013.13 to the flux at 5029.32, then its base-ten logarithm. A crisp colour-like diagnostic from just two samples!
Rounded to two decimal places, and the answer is 0.02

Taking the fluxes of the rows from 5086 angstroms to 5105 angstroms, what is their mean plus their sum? 31.8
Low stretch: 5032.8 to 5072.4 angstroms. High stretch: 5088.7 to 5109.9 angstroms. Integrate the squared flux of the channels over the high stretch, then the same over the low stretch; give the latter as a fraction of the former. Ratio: 2.0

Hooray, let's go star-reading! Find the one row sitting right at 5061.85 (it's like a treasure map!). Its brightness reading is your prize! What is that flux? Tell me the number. 3.71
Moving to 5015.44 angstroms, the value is 3.78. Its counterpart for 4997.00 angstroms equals 3.91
